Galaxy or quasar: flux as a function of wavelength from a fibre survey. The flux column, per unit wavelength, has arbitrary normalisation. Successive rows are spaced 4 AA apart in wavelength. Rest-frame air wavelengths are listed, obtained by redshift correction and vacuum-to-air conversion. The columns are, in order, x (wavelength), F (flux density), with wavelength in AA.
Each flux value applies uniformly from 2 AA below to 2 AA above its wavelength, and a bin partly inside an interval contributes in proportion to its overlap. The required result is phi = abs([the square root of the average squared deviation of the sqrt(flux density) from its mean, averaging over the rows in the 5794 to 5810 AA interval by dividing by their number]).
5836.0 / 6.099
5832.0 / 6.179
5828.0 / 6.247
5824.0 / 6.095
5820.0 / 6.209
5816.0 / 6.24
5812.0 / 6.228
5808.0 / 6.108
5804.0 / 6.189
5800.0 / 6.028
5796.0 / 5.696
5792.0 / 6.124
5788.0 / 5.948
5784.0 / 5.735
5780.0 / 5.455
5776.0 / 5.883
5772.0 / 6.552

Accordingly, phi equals 0.038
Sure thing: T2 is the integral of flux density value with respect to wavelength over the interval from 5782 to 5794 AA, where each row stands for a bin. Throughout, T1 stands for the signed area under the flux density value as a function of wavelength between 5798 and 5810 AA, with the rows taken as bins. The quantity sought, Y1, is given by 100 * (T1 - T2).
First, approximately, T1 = 73.3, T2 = 71.2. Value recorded 207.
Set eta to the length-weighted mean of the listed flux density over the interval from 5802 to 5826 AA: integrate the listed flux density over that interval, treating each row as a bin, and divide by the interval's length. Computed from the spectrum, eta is 6.18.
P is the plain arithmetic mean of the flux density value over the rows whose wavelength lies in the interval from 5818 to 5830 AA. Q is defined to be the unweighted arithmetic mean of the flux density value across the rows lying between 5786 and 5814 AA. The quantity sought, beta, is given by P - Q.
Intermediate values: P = 6.18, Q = 6.05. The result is 0.14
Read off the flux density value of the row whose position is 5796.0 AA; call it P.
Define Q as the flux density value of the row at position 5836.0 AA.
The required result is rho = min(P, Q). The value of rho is 5.70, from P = 5.696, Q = 6.099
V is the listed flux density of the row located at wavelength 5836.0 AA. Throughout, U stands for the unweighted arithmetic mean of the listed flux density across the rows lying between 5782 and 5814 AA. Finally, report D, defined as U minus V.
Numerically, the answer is -0.1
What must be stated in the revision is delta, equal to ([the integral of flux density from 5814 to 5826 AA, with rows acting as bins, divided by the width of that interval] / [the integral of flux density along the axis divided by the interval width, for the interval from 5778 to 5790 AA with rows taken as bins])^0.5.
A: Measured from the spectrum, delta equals 1.04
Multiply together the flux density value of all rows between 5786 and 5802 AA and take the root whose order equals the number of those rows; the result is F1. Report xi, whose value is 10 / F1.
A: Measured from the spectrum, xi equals 1.68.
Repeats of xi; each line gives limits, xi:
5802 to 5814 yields 1.62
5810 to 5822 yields 1.61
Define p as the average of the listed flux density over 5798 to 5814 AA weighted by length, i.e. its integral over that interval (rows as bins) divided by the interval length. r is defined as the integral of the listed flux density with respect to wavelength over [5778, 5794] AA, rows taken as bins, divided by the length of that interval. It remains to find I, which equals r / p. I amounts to 0.95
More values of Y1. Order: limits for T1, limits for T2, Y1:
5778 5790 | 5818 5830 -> -565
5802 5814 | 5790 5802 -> 271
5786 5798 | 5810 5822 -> -364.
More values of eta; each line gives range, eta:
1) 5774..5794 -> 5.83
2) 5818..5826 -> 6.15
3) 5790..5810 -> 6.03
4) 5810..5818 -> 6.23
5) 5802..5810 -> 6.15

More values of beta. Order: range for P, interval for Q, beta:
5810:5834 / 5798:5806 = 0.09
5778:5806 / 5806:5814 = -0.29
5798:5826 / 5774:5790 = 0.40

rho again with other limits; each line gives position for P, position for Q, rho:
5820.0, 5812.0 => 6.21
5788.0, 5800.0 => 5.95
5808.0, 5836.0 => 6.10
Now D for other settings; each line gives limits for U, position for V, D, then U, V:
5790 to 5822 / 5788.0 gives 0.2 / 6.10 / 5.948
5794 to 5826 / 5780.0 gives 0.6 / 6.10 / 5.455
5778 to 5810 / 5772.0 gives -0.6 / 5.91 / 6.552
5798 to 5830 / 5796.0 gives 0.5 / 6.17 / 5.696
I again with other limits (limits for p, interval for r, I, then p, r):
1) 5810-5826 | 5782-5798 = 0.95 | 6.19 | 5.88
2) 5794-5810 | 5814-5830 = 1.03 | 6.01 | 6.20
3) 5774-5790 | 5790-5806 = 1.04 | 5.76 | 6.01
